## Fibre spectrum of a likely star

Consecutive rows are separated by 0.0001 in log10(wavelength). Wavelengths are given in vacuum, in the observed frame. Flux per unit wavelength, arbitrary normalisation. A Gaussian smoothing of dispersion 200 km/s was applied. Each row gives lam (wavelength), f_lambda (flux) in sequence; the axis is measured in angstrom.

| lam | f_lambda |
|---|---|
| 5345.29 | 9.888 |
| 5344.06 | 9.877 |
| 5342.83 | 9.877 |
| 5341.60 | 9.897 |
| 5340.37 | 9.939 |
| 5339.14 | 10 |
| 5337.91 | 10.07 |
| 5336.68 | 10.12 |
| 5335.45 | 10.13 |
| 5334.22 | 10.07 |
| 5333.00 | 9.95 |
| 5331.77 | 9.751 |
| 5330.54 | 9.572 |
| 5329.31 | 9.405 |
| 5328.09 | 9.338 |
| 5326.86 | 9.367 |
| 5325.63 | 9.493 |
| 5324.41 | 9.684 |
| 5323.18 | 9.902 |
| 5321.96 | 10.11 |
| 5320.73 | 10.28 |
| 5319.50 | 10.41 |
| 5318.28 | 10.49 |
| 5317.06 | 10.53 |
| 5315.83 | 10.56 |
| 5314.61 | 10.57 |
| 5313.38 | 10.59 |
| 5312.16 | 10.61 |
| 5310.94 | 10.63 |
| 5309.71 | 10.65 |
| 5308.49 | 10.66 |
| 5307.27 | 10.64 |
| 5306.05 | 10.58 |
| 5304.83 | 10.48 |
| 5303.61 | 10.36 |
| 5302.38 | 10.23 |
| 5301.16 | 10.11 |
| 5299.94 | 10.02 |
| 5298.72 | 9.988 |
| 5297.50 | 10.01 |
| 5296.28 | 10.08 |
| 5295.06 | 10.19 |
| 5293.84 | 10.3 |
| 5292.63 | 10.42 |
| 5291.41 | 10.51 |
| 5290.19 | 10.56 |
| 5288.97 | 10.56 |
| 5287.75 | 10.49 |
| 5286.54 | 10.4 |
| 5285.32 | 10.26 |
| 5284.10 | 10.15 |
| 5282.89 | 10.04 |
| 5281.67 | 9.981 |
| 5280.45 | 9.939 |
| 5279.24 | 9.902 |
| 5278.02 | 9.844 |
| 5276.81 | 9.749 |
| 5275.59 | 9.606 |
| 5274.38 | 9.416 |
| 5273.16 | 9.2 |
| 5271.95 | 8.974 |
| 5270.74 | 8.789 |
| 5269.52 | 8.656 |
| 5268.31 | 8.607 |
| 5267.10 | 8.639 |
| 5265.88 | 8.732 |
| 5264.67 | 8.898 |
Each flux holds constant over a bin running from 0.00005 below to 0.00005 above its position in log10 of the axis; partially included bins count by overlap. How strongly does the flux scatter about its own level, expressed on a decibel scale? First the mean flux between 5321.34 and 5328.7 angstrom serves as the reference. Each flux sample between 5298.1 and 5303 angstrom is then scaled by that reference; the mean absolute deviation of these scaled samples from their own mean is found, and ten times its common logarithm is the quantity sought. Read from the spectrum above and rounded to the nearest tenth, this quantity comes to -20.7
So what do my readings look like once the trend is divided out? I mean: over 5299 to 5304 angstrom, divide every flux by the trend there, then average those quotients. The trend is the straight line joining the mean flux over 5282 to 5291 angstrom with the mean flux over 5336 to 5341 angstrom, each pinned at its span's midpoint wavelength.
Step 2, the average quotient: 0.99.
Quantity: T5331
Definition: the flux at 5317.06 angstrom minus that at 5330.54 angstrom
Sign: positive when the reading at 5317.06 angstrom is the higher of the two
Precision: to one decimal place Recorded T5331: 1.0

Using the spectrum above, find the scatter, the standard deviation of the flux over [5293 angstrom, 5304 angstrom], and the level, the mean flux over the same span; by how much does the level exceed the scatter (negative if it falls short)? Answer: 10.0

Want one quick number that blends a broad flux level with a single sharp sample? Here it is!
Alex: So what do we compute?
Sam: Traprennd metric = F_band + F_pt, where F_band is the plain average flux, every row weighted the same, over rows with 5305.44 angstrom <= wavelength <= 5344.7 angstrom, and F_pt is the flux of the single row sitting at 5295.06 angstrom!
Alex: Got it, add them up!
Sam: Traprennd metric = 20.3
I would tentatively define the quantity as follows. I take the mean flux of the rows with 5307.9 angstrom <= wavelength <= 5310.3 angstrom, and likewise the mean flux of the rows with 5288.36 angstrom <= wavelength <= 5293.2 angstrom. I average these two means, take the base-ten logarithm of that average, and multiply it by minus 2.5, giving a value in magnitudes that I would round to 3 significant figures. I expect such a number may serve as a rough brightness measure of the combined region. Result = -2.56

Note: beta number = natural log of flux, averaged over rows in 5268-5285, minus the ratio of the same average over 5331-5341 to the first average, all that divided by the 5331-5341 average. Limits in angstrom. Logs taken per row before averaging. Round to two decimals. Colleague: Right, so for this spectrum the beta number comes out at 0.53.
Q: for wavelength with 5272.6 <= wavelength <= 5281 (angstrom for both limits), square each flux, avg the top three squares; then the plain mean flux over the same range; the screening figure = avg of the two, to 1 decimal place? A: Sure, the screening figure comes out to 53.8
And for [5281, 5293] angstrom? 60.7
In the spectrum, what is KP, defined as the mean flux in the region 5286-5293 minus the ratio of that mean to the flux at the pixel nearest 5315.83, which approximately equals 9.50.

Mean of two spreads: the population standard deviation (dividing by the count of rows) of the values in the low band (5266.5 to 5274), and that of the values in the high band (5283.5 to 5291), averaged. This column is 0.18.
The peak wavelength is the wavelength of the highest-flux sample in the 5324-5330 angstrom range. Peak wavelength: 5324.41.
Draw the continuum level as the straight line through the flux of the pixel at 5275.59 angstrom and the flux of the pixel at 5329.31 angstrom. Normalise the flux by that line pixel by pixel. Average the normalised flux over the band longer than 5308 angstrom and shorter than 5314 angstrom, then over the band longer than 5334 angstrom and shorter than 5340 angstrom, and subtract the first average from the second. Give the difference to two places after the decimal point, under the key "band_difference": -0.05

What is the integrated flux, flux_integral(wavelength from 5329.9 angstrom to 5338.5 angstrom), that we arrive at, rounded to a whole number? 86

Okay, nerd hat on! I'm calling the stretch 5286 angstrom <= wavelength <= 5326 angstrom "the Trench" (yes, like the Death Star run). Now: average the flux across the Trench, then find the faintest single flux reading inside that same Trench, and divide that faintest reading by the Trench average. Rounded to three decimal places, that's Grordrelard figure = 0.918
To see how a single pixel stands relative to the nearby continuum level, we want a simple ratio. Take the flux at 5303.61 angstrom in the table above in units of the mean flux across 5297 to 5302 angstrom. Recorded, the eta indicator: 1.03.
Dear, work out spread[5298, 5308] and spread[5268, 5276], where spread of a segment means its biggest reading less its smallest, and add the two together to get 1.7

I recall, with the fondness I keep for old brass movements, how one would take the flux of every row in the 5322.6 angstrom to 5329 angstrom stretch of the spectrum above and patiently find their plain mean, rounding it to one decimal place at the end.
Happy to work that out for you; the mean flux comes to 9.6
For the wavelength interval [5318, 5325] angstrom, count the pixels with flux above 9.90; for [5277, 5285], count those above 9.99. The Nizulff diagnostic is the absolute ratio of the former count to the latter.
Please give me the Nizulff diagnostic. 2.50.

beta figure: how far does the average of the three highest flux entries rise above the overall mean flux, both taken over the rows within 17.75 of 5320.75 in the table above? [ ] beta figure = 0.48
